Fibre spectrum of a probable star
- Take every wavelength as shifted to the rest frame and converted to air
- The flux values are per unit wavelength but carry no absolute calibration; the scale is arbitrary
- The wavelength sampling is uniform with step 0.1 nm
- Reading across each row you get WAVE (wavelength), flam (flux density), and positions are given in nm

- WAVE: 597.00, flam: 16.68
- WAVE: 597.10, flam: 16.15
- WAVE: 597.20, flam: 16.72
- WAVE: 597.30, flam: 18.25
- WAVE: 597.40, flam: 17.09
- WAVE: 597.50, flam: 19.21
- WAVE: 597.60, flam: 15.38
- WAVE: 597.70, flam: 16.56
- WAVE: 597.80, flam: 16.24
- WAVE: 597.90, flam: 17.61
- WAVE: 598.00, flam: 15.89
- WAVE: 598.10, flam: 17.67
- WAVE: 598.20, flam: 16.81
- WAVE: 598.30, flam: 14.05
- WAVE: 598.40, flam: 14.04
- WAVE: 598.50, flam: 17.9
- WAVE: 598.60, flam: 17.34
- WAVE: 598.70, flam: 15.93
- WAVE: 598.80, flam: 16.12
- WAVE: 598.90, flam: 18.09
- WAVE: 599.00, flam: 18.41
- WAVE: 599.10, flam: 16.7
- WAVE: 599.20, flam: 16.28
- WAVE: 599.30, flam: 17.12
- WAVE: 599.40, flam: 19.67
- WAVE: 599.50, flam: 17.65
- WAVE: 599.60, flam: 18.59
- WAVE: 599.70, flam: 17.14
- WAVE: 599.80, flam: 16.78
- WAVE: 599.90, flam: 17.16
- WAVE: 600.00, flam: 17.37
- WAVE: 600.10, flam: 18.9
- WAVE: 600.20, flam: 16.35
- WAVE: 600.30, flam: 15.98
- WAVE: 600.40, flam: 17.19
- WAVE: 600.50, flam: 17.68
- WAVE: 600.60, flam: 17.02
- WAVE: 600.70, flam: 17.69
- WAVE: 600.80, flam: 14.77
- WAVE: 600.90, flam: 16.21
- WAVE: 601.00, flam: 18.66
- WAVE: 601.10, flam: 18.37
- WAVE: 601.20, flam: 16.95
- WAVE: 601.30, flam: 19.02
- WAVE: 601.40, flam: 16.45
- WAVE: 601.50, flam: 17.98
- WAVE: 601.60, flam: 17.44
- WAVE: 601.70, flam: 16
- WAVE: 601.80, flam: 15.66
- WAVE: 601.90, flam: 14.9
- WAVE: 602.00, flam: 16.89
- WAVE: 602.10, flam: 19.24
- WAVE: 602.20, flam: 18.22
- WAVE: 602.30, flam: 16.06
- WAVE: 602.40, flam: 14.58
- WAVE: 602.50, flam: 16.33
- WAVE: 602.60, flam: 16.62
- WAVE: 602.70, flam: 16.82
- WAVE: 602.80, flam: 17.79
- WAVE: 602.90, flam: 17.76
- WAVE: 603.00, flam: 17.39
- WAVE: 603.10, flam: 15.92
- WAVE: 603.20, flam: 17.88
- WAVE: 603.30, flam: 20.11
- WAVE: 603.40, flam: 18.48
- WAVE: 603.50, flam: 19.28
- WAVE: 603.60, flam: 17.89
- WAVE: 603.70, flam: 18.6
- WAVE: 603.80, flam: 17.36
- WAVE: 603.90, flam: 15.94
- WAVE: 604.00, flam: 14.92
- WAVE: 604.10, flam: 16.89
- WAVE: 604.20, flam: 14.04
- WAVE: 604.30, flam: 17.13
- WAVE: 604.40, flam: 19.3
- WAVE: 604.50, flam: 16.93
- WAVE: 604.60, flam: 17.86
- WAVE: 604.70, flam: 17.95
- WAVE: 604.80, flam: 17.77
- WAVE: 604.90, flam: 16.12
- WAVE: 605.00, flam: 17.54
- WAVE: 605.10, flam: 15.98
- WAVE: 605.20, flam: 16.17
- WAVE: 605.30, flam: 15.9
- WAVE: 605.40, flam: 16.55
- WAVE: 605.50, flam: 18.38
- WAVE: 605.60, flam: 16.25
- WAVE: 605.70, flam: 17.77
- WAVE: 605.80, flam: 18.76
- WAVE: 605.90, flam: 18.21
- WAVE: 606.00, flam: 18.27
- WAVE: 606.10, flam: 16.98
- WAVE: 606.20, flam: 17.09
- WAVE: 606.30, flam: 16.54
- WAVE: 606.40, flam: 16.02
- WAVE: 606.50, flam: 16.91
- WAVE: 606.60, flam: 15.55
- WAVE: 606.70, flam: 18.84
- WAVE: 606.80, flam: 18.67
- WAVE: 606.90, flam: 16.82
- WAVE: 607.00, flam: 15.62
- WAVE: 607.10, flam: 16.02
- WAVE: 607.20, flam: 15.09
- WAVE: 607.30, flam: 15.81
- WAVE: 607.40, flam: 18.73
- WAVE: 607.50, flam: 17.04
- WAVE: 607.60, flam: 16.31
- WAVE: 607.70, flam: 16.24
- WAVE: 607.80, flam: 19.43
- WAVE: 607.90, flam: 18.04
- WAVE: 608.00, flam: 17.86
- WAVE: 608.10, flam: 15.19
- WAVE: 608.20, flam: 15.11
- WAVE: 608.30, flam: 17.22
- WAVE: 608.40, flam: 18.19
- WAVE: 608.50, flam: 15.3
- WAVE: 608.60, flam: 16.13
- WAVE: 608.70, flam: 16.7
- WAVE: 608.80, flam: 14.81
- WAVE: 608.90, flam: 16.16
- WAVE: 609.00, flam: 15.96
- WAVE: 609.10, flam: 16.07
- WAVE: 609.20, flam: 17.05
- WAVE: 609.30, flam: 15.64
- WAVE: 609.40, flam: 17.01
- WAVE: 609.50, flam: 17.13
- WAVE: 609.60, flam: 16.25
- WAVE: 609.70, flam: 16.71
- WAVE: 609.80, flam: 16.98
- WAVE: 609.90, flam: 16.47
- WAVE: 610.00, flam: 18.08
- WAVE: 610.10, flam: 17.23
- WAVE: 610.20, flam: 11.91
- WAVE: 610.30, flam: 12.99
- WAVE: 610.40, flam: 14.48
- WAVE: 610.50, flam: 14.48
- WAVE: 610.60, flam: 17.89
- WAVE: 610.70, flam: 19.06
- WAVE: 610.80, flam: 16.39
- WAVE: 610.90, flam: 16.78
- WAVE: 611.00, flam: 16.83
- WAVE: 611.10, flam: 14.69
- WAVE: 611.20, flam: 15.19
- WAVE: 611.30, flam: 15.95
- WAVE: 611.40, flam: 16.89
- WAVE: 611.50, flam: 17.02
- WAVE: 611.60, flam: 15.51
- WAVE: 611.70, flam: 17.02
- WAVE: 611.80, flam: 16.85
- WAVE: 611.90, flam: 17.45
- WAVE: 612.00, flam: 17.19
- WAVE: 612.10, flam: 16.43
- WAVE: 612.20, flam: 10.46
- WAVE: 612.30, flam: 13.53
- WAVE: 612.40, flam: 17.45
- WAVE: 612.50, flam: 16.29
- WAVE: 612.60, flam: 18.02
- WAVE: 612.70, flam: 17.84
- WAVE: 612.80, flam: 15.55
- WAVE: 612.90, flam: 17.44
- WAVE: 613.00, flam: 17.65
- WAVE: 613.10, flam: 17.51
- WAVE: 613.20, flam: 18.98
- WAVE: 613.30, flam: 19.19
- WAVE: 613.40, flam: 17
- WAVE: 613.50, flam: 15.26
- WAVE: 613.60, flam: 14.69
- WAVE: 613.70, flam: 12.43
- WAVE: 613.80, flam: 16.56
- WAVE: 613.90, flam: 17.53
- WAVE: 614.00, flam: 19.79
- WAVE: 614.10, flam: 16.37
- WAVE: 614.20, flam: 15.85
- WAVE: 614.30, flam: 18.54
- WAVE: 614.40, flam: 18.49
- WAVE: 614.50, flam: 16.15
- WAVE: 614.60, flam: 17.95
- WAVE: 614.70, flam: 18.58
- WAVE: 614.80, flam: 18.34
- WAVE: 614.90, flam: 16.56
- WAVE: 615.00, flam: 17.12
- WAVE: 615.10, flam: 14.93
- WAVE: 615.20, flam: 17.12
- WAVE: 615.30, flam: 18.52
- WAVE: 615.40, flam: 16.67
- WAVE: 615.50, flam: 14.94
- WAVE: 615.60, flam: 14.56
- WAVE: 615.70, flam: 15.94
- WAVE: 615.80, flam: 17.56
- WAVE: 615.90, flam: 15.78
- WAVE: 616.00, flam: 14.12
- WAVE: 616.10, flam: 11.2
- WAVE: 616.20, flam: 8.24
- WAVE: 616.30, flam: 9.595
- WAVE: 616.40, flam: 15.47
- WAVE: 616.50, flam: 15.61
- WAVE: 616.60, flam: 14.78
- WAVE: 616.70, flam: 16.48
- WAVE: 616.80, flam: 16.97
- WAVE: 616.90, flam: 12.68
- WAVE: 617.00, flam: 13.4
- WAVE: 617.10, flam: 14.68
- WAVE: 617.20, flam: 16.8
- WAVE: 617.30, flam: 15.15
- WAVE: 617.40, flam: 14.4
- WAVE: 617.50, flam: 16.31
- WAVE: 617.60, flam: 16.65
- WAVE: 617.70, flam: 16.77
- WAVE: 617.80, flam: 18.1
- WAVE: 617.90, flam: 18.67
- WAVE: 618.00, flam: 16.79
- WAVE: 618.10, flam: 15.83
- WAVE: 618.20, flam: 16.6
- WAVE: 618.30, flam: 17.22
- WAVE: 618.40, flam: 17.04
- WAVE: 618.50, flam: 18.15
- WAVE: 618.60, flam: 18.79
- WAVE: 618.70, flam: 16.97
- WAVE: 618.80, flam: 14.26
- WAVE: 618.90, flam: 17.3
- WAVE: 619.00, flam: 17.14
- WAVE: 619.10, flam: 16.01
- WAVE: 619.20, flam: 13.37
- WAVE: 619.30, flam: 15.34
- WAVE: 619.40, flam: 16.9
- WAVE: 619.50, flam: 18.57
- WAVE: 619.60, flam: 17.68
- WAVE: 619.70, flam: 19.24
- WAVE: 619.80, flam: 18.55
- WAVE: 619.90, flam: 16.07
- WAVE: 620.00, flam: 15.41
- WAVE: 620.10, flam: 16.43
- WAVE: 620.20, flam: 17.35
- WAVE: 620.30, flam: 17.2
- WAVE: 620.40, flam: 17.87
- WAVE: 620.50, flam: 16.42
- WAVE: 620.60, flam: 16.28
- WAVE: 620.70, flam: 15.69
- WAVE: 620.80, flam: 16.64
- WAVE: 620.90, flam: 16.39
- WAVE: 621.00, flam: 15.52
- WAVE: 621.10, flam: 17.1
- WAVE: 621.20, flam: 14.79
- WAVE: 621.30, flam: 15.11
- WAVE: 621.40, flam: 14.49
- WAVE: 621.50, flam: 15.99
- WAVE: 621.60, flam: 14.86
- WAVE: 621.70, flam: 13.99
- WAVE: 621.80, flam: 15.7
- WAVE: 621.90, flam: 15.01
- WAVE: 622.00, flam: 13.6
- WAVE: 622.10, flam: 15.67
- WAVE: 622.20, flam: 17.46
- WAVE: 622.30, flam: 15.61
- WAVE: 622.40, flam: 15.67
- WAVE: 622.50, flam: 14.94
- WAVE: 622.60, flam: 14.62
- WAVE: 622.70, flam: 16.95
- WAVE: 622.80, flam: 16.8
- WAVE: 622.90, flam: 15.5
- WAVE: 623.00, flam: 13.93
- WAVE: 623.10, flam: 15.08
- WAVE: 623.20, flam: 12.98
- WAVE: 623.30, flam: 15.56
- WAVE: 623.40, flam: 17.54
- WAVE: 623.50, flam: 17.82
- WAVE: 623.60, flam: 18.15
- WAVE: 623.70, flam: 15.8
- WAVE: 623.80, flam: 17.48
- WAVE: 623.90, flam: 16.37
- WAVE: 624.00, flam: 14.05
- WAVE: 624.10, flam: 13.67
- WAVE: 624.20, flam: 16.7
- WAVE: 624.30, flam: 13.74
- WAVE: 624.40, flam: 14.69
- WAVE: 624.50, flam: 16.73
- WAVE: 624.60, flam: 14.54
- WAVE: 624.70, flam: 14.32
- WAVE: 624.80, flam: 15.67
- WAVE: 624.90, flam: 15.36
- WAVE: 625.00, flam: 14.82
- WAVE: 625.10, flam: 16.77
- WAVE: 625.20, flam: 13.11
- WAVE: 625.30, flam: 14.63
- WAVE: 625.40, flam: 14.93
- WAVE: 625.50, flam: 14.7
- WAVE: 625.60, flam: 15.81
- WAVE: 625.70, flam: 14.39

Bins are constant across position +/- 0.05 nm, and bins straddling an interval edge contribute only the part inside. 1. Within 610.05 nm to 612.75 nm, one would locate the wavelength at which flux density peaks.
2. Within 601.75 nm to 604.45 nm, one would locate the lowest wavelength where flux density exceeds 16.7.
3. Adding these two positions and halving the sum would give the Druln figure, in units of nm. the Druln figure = 606.35 nm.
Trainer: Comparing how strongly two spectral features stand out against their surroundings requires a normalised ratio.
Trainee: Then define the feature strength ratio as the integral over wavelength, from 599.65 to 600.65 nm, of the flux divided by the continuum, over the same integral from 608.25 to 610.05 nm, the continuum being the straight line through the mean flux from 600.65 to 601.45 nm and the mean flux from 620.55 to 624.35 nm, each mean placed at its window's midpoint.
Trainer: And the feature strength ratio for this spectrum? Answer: 1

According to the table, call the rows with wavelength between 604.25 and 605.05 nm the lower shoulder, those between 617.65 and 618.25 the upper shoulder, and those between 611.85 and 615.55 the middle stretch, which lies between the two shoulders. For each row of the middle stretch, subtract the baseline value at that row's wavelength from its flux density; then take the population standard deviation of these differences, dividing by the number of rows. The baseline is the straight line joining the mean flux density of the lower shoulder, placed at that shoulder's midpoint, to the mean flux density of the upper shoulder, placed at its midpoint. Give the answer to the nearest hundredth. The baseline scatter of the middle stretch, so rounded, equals 1.87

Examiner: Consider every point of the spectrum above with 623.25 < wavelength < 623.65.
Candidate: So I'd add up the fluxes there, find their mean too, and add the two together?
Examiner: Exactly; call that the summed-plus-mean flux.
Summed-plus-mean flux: 86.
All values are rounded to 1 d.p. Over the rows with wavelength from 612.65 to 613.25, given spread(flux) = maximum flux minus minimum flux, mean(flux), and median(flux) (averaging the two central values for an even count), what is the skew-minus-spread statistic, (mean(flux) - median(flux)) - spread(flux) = -3.5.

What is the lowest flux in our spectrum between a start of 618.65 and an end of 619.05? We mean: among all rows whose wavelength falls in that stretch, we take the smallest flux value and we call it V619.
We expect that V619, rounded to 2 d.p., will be 14.26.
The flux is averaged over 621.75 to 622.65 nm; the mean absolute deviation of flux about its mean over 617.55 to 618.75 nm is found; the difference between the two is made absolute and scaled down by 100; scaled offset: 0.146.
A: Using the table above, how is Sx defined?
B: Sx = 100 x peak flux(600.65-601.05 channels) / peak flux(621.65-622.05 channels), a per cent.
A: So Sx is 119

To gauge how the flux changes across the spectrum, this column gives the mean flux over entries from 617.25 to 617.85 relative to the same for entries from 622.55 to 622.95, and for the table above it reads 1.02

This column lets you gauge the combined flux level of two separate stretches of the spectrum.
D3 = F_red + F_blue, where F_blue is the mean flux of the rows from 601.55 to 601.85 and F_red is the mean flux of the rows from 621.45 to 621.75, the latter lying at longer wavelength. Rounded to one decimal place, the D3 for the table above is 31.3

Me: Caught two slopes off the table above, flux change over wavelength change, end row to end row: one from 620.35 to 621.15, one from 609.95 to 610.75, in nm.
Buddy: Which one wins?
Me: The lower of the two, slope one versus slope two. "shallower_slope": -1.1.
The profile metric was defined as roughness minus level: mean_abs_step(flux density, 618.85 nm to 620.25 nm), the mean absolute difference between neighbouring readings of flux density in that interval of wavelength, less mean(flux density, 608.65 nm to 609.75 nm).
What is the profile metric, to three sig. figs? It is -15.0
